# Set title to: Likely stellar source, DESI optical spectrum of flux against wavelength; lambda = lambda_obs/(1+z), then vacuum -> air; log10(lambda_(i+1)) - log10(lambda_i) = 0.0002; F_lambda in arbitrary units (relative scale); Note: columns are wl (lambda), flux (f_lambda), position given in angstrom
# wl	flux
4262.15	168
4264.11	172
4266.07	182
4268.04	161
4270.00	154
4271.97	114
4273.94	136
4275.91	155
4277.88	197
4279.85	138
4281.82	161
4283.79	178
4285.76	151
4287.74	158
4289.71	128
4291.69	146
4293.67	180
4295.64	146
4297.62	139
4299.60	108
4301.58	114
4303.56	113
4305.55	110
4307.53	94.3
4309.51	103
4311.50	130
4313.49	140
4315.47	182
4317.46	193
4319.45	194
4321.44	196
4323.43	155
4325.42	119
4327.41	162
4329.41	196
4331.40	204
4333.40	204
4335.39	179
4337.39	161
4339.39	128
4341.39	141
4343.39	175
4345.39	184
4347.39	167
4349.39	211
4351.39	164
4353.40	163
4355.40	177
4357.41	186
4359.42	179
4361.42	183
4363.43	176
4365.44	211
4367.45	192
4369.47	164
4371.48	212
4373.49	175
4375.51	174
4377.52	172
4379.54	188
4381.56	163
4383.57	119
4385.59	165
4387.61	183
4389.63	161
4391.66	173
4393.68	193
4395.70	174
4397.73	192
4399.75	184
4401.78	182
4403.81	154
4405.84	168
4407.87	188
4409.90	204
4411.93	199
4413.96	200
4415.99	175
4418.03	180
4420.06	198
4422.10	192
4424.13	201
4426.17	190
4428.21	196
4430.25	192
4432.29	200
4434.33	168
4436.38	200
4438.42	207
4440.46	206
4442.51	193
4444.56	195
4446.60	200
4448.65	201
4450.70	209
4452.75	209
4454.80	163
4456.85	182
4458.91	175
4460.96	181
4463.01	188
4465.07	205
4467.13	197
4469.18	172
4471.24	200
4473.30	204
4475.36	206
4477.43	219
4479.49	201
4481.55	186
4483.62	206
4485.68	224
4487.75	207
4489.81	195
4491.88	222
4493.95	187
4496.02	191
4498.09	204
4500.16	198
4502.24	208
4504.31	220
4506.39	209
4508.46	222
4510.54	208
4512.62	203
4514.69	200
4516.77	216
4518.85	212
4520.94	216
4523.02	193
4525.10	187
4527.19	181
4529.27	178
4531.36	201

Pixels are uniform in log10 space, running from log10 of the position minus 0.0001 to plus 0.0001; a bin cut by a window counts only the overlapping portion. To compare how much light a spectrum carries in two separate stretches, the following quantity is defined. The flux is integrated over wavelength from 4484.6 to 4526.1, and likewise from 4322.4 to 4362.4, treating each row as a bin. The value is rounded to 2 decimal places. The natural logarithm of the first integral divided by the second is 0.22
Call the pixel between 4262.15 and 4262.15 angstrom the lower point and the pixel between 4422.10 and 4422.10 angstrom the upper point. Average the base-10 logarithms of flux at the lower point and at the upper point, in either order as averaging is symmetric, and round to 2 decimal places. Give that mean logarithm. 2.25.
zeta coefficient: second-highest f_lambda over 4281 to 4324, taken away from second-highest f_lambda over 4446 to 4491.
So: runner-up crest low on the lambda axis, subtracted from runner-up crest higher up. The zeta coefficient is 25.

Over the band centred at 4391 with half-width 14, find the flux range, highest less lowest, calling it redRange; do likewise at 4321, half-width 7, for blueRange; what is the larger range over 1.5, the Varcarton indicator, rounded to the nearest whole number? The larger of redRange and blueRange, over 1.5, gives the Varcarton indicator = 51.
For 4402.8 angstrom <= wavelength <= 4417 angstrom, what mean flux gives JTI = 184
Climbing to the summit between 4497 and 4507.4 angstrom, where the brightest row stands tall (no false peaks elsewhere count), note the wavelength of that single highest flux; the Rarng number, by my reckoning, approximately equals 4504.31 angstrom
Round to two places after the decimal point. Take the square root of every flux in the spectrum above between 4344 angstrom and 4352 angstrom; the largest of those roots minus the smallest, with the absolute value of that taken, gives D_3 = 1.72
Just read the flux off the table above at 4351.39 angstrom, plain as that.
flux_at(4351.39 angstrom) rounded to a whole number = 164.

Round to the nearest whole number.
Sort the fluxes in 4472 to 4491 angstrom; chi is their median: 206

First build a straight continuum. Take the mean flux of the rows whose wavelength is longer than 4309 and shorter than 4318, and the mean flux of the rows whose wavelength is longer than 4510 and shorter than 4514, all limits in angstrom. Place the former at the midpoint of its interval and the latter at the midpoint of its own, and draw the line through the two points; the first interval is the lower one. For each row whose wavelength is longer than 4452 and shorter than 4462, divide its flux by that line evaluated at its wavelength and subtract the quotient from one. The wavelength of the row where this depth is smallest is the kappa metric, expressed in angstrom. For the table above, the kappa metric 4452.75 angstrom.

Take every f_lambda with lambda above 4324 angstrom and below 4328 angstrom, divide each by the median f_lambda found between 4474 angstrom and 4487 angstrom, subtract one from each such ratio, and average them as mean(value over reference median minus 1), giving -0.32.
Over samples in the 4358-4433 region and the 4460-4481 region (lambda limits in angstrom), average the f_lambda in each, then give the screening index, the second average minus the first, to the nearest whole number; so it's 15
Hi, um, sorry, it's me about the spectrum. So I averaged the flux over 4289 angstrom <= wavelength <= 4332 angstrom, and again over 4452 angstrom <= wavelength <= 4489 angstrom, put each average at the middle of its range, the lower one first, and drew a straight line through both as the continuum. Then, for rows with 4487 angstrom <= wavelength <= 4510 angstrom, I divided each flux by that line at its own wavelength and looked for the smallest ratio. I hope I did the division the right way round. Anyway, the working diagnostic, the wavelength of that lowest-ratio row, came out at 4493.95 angstrom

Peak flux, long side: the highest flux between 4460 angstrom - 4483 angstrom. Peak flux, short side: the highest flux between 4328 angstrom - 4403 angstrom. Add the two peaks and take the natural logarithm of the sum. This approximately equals 6.07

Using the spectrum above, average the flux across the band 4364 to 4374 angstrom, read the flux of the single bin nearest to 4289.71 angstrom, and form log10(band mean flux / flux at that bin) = 0.17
